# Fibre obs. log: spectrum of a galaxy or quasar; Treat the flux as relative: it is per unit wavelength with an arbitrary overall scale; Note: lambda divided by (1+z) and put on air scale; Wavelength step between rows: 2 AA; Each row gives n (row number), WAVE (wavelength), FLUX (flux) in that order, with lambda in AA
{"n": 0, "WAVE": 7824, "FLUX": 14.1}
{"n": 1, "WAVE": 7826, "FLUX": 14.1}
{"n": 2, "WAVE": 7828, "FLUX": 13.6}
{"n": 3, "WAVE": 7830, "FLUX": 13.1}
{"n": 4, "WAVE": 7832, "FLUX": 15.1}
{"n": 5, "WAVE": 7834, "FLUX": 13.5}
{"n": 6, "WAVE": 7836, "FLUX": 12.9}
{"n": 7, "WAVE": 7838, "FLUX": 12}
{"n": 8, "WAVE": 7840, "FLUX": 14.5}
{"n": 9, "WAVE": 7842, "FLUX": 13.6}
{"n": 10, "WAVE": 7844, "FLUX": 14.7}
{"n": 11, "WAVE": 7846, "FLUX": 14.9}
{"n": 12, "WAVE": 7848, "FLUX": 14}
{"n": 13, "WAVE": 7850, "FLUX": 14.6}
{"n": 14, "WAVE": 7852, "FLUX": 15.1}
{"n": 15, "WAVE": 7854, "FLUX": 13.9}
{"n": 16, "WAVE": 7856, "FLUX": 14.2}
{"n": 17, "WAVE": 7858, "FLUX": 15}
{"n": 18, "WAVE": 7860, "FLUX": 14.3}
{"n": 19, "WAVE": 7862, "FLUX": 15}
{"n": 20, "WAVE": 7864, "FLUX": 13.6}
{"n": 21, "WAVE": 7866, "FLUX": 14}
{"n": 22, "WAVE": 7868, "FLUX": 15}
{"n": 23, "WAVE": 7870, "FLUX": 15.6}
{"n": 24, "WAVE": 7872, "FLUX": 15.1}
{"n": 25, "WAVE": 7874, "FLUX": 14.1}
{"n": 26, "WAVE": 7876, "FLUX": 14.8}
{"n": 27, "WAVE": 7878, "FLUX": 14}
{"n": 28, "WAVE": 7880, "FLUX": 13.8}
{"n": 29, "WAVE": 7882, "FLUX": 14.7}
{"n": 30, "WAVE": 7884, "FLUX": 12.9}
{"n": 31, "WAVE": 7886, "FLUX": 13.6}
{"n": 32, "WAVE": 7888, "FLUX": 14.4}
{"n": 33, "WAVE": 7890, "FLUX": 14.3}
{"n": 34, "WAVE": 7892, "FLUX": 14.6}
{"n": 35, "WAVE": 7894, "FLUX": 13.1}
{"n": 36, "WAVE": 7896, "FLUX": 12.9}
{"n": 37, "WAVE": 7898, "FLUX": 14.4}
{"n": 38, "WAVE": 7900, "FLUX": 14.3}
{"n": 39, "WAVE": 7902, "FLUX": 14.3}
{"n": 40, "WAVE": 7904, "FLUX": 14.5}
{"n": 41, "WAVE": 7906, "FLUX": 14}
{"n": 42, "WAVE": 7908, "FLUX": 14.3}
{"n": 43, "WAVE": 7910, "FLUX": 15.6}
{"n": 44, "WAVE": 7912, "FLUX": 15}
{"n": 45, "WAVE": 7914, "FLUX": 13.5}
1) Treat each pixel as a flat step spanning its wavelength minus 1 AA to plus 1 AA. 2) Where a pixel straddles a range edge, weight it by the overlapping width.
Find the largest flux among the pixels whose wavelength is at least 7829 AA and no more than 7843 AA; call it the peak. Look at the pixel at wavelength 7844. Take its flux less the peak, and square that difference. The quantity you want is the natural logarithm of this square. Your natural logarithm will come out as -1.8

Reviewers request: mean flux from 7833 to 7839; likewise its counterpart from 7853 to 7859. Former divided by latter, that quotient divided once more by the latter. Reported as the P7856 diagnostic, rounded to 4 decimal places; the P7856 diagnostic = 0.0620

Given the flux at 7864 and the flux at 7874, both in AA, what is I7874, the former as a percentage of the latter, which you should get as 96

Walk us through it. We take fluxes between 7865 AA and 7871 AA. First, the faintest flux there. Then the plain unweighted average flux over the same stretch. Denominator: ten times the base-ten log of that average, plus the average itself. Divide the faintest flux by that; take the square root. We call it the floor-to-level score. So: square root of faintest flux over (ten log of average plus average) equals 0.726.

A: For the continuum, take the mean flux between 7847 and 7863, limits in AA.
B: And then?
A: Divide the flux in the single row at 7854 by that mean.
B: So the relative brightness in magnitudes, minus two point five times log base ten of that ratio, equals 0.047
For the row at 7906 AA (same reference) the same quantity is 0.039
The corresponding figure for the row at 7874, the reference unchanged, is 0.031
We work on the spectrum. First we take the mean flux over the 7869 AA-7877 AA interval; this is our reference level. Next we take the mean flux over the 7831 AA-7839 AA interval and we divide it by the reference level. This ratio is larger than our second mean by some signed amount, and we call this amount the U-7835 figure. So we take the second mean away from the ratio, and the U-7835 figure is -12.5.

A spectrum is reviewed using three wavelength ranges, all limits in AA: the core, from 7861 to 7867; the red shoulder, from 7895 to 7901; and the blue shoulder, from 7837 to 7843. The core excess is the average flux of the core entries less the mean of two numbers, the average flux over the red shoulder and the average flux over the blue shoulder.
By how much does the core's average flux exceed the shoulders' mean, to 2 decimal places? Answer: 0.58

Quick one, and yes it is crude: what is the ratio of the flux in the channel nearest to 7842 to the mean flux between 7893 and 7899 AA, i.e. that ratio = 1.01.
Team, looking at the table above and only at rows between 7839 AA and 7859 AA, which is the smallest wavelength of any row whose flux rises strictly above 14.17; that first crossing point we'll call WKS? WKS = 7840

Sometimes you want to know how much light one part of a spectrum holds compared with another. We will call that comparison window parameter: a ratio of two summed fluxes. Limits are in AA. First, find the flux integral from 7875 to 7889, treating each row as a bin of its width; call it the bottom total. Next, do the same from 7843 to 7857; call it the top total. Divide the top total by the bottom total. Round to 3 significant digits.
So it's 1.03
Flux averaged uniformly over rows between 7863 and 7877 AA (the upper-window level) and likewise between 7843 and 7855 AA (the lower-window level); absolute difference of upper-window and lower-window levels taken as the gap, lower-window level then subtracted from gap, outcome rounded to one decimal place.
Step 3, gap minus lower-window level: -14.5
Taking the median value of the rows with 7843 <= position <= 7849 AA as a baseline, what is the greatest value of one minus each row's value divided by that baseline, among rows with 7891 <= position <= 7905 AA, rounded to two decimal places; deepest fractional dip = 0.12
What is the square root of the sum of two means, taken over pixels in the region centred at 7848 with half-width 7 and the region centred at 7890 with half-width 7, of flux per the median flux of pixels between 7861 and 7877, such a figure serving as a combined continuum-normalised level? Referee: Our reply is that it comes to 1.37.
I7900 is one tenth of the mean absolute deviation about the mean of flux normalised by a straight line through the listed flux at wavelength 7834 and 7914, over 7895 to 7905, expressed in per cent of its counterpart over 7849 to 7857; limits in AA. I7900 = 11.8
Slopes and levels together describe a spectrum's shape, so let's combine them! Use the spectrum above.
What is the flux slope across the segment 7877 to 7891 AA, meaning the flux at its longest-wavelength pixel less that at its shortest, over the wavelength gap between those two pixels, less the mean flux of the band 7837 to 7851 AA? -14.0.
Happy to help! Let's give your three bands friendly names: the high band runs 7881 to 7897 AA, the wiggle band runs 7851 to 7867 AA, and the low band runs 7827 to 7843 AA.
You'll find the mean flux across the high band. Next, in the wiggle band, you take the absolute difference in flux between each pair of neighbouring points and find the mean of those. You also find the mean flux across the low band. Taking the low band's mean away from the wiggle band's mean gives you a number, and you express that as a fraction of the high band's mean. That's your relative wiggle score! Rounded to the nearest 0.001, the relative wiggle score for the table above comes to -0.923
